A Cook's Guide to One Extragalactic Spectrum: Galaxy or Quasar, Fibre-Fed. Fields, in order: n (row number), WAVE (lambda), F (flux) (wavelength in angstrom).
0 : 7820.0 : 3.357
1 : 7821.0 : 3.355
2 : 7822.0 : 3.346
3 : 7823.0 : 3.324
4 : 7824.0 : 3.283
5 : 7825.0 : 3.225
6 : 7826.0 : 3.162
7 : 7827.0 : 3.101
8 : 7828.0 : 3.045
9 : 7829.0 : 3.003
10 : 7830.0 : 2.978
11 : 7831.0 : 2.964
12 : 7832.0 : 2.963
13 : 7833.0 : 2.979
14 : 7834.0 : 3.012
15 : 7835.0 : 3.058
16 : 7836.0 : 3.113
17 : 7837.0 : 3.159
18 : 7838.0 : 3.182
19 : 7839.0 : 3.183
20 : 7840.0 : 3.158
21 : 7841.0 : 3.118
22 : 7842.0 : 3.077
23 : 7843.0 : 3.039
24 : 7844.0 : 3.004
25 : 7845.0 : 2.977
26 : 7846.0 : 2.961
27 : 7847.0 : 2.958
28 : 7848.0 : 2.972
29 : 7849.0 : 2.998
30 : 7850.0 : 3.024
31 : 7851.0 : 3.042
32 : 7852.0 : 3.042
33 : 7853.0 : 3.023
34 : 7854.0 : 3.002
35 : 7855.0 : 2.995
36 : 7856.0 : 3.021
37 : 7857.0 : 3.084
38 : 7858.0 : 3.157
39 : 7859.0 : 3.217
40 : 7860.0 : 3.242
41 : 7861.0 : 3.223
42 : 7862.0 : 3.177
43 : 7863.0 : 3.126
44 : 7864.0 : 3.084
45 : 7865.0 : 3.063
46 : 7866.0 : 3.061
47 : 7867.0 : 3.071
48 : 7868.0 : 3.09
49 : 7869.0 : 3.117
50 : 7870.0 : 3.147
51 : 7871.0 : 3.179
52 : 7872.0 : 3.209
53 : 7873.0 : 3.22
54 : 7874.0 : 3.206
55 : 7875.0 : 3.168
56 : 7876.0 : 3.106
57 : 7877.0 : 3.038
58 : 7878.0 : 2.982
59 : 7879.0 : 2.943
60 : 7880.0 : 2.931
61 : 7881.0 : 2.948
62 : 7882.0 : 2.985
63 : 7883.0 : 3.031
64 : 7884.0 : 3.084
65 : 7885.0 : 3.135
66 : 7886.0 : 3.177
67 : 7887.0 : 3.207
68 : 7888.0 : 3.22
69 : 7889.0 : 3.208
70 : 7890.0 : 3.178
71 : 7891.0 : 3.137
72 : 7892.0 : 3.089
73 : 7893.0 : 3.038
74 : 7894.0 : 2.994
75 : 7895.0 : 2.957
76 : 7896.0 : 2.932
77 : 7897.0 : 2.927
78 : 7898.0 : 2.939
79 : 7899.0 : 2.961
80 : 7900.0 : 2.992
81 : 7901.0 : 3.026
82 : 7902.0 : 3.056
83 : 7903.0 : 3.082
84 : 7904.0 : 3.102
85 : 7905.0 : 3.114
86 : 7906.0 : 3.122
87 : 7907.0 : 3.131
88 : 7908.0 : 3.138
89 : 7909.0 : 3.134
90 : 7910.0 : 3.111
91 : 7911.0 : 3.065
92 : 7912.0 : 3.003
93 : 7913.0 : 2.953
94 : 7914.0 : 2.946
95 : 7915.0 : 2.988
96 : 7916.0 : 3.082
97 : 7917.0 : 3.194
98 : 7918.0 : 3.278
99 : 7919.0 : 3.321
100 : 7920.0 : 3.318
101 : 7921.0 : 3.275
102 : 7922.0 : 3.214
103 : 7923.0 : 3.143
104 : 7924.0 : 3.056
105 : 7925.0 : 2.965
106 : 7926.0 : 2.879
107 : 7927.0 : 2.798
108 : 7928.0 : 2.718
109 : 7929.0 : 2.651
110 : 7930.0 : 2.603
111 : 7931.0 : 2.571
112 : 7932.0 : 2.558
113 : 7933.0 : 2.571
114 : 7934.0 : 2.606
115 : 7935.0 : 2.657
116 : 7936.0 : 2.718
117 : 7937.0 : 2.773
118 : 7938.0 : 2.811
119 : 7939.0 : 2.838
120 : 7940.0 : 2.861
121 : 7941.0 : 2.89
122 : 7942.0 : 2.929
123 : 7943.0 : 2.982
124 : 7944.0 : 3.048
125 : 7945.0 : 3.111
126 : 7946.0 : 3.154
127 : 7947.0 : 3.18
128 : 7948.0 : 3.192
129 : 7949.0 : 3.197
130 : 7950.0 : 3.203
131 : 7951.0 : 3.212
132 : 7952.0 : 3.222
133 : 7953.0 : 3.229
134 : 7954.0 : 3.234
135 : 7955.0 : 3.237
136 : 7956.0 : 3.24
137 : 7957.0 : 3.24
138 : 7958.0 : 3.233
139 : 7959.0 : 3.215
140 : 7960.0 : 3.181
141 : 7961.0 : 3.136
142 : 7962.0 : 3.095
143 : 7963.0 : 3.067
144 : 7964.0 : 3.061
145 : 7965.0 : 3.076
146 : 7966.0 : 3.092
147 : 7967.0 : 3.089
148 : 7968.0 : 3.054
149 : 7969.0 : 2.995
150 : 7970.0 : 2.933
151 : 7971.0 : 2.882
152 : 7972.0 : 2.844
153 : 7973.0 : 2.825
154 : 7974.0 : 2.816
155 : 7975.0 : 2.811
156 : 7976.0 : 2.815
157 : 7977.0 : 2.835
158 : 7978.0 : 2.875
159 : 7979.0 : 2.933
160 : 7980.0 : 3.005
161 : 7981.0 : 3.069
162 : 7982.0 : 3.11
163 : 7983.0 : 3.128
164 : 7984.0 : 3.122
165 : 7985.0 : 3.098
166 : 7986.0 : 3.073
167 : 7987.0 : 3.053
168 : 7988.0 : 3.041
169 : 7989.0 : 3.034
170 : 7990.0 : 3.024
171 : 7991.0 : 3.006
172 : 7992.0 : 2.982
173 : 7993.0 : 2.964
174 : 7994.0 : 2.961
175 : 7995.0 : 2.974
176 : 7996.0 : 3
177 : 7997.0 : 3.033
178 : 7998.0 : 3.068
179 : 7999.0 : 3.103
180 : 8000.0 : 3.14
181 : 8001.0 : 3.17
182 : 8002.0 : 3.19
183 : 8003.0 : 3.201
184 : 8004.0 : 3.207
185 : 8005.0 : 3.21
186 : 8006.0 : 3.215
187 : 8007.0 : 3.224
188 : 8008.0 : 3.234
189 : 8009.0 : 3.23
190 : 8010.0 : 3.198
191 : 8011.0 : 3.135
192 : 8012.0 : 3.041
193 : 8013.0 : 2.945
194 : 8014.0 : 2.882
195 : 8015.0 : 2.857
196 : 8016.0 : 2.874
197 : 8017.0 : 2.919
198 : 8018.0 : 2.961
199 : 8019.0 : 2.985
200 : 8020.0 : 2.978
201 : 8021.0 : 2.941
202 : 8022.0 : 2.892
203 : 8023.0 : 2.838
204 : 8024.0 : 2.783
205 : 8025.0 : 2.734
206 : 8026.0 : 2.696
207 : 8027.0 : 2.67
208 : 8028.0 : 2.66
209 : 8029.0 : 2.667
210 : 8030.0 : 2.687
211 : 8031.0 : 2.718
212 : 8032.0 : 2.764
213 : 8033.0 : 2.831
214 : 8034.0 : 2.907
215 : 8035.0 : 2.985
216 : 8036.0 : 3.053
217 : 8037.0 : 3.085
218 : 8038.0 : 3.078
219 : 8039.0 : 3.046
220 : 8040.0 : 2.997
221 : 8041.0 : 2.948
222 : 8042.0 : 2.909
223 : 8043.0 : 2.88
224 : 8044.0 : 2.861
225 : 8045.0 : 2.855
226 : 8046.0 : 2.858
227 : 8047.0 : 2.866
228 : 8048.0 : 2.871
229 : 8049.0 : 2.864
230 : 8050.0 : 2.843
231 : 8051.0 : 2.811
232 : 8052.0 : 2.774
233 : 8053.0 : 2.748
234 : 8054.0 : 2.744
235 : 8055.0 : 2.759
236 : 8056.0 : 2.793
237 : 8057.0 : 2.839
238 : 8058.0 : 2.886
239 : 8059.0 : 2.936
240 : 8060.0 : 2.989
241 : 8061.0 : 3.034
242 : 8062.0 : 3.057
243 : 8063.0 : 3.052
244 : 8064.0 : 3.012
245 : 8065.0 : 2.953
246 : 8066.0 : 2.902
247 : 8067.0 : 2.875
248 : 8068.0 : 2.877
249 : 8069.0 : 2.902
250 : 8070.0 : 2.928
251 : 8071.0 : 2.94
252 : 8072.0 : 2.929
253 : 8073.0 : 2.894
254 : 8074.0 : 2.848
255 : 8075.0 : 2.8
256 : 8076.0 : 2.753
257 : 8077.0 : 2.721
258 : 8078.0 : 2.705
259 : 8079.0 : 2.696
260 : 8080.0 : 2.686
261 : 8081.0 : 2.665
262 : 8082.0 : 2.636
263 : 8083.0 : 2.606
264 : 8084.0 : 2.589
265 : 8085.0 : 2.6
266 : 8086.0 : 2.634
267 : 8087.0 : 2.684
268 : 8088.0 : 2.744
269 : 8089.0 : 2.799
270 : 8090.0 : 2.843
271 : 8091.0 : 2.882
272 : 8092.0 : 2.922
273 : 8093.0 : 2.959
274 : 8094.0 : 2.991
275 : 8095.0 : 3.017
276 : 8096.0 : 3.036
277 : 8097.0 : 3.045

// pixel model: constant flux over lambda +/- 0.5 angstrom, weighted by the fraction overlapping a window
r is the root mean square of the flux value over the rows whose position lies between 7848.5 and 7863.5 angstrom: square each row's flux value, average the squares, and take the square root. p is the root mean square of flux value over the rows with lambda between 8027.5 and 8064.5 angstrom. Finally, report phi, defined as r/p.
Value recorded 1.07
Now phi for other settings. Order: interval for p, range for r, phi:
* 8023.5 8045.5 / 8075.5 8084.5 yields 0.94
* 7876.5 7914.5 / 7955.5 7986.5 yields 0.99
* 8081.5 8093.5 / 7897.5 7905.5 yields 1.11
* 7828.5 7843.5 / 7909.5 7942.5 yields 0.95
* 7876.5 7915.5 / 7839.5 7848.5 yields 0.99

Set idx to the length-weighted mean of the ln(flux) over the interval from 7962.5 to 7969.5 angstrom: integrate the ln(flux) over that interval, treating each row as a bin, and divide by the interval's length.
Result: 1.12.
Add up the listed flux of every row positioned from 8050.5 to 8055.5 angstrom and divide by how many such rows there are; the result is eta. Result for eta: 2.77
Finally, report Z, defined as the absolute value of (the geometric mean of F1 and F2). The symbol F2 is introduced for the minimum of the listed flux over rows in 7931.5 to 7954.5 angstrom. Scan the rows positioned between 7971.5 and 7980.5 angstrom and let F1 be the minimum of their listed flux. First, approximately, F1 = 2.811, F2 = 2.558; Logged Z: 2.68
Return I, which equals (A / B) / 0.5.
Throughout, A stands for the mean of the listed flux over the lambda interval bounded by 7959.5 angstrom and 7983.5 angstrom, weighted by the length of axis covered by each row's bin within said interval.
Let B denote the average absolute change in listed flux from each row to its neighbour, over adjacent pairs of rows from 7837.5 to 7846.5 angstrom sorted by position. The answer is 214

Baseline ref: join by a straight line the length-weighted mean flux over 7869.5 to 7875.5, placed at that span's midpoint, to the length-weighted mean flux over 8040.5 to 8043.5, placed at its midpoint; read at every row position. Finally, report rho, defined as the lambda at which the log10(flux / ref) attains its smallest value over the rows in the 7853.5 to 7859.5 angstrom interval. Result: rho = 7855.0 angstrom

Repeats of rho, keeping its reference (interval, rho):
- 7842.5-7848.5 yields 7847.0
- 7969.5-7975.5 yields 7975.0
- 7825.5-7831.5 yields 7831.0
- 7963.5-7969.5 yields 7969.0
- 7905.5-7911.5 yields 7911.0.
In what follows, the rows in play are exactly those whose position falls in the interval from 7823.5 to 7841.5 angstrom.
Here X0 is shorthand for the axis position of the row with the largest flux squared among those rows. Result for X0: 7824.0 angstrom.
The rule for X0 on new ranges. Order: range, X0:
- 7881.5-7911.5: 7888.0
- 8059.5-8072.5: 8062.0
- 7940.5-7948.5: 7948.0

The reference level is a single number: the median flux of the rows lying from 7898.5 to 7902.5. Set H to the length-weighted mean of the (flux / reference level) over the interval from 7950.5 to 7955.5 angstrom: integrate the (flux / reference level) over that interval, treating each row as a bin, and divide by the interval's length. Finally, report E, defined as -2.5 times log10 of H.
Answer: -0.08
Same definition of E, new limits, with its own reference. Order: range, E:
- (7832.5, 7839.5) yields -0.03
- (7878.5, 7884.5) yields 0.01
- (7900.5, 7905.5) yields -0.02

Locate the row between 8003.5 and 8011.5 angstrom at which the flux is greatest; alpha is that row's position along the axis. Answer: 8008.0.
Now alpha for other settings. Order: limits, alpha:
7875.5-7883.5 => 7876.0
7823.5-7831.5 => 7824.0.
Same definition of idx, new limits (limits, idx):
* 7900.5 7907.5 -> 1.13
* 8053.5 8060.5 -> 1.05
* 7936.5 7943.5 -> 1.05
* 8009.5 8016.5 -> 1.09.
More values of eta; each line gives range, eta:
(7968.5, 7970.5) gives 2.96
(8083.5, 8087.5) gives 2.63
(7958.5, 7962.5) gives 3.16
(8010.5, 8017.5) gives 2.95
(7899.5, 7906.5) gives 3.07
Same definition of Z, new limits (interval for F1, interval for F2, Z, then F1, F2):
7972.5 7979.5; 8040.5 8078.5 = 2.76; 2.811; 2.705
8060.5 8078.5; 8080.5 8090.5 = 2.65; 2.705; 2.589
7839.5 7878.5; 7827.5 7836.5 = 2.96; 2.958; 2.963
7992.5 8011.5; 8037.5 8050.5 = 2.90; 2.961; 2.843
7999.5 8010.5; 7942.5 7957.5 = 3.06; 3.14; 2.982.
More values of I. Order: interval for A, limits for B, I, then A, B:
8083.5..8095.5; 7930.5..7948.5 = 147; 2.81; 0.038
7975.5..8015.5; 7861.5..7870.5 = 242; 3.06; 0.025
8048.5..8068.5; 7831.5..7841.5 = 182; 2.89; 0.032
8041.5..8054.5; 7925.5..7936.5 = 118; 2.84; 0.048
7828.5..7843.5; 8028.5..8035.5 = 116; 3.07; 0.053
